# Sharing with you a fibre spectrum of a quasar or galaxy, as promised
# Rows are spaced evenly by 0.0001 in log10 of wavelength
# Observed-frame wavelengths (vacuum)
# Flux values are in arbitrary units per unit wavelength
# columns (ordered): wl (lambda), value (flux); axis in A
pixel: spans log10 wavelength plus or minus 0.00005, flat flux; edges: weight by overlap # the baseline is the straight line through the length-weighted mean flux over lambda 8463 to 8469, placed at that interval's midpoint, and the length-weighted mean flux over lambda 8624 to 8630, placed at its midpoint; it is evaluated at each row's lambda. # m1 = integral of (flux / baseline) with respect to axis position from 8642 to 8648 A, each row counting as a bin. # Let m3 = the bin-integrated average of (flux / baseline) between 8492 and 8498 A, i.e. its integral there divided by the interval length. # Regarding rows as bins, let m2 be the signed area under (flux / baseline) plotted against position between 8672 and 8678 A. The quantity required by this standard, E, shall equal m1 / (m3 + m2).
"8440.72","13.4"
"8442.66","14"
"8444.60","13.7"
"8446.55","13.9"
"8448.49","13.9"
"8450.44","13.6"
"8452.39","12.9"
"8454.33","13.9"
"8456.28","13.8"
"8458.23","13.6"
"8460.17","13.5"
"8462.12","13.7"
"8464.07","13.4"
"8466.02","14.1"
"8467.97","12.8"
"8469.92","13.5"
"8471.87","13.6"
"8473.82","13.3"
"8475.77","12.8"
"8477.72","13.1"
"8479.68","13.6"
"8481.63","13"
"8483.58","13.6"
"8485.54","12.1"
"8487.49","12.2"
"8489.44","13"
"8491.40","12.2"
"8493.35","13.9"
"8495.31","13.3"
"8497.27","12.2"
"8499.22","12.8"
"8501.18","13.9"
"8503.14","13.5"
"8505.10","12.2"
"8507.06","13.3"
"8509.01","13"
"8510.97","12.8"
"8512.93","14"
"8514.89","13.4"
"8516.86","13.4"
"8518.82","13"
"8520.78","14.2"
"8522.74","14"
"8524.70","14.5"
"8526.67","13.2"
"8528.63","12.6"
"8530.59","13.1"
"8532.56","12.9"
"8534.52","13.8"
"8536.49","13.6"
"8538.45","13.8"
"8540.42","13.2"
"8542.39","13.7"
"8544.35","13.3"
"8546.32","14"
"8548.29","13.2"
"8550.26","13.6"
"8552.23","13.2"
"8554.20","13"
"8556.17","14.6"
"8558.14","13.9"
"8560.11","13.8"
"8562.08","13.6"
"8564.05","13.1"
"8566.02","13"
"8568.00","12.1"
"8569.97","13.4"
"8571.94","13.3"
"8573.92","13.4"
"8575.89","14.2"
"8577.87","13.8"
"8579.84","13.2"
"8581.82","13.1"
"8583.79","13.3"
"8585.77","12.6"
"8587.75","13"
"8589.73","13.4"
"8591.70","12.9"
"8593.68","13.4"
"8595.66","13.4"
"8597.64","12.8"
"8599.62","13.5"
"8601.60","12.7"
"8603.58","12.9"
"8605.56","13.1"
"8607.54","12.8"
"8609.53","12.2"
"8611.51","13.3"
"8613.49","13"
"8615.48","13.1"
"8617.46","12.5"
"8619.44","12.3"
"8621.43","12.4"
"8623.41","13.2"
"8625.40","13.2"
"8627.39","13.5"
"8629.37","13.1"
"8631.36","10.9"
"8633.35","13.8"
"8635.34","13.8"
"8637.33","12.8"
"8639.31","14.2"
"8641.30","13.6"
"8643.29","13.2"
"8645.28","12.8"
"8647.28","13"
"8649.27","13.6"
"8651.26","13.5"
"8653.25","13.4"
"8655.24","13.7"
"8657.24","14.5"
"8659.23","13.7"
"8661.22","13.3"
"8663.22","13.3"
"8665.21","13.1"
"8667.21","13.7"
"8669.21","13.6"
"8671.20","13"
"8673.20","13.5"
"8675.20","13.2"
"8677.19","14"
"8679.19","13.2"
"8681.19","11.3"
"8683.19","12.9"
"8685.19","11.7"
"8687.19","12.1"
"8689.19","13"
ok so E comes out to 0.827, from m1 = 5.89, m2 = 6.1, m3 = 0.98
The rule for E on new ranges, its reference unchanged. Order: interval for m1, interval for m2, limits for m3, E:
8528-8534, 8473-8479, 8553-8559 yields 0.846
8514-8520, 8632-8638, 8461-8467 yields 0.844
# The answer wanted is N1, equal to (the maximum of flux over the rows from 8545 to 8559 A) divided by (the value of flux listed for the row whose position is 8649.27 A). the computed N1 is 1.07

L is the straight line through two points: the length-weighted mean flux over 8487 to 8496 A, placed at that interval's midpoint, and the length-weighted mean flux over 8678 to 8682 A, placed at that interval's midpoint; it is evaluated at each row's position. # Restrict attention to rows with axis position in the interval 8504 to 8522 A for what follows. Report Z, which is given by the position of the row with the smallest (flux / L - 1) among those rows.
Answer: 8505.10 A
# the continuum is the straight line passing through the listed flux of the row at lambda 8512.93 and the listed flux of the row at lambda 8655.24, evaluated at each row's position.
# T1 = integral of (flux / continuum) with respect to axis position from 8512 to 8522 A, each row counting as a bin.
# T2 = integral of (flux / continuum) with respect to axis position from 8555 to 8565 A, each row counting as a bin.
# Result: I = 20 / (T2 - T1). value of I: 100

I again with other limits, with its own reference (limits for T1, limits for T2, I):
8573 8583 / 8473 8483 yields -49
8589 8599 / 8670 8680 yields 74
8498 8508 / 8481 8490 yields -17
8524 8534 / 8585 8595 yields -603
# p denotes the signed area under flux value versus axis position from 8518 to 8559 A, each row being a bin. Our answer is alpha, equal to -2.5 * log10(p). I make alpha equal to -6.86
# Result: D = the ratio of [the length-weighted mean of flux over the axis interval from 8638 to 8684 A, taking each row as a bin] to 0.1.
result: 134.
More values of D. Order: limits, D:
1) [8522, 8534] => 134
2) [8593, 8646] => 130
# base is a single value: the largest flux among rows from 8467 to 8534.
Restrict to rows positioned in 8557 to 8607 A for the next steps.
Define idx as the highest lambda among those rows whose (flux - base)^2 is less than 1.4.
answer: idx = 8599.62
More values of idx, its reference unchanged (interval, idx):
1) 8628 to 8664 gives 8659.23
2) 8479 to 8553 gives 8550.26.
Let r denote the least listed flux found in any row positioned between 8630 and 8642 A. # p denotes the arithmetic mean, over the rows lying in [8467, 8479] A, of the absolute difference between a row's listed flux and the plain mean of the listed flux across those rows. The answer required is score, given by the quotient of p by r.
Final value 0.026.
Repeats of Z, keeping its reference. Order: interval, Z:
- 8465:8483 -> 8467.97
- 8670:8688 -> 8681.19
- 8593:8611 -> 8609.53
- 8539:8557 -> 8554.20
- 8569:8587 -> 8585.77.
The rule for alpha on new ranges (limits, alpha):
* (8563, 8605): -6.86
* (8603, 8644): -6.82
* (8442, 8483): -6.86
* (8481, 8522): -6.83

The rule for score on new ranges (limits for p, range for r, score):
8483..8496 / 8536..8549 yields 0.048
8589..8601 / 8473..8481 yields 0.020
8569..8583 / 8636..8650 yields 0.023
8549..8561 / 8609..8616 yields 0.034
